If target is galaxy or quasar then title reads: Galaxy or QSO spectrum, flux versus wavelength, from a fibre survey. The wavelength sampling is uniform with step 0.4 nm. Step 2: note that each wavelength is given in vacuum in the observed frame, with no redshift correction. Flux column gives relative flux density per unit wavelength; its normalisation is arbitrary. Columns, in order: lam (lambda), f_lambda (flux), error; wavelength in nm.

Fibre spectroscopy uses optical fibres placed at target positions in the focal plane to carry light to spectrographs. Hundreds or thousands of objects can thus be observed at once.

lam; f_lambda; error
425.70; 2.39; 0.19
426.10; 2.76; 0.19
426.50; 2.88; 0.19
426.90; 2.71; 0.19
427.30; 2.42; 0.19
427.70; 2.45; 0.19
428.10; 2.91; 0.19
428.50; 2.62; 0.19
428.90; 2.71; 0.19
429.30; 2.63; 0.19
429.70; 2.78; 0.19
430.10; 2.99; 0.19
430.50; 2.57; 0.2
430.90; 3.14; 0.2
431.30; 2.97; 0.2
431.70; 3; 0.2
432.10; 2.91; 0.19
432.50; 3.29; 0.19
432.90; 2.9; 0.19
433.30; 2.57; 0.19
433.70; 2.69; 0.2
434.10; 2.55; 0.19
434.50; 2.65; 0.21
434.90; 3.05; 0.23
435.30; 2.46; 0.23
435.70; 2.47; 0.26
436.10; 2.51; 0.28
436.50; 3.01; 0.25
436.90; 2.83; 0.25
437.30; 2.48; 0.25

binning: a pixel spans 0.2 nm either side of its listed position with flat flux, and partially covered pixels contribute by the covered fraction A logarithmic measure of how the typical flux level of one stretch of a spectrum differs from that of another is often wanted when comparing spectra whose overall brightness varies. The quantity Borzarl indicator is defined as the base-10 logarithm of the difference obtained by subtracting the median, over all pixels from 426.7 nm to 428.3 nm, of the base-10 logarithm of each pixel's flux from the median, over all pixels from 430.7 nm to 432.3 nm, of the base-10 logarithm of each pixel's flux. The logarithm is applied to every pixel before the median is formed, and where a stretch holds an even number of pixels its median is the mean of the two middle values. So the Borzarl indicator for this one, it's -1.19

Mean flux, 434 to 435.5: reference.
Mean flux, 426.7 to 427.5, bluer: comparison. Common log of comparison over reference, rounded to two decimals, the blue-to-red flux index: -0.02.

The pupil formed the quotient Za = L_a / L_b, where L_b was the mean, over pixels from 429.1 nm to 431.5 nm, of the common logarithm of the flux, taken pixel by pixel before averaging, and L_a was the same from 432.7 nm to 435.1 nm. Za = 0.96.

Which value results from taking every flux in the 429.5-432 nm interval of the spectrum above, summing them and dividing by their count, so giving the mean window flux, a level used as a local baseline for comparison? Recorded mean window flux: 2.91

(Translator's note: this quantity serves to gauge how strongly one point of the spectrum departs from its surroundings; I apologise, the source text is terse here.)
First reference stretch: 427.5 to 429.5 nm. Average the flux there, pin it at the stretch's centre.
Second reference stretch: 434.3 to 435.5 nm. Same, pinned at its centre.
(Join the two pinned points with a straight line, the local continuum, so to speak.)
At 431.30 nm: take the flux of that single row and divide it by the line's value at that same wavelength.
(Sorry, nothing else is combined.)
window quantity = 1.10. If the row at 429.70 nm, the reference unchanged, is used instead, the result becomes 1.04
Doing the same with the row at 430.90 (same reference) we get 1.17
